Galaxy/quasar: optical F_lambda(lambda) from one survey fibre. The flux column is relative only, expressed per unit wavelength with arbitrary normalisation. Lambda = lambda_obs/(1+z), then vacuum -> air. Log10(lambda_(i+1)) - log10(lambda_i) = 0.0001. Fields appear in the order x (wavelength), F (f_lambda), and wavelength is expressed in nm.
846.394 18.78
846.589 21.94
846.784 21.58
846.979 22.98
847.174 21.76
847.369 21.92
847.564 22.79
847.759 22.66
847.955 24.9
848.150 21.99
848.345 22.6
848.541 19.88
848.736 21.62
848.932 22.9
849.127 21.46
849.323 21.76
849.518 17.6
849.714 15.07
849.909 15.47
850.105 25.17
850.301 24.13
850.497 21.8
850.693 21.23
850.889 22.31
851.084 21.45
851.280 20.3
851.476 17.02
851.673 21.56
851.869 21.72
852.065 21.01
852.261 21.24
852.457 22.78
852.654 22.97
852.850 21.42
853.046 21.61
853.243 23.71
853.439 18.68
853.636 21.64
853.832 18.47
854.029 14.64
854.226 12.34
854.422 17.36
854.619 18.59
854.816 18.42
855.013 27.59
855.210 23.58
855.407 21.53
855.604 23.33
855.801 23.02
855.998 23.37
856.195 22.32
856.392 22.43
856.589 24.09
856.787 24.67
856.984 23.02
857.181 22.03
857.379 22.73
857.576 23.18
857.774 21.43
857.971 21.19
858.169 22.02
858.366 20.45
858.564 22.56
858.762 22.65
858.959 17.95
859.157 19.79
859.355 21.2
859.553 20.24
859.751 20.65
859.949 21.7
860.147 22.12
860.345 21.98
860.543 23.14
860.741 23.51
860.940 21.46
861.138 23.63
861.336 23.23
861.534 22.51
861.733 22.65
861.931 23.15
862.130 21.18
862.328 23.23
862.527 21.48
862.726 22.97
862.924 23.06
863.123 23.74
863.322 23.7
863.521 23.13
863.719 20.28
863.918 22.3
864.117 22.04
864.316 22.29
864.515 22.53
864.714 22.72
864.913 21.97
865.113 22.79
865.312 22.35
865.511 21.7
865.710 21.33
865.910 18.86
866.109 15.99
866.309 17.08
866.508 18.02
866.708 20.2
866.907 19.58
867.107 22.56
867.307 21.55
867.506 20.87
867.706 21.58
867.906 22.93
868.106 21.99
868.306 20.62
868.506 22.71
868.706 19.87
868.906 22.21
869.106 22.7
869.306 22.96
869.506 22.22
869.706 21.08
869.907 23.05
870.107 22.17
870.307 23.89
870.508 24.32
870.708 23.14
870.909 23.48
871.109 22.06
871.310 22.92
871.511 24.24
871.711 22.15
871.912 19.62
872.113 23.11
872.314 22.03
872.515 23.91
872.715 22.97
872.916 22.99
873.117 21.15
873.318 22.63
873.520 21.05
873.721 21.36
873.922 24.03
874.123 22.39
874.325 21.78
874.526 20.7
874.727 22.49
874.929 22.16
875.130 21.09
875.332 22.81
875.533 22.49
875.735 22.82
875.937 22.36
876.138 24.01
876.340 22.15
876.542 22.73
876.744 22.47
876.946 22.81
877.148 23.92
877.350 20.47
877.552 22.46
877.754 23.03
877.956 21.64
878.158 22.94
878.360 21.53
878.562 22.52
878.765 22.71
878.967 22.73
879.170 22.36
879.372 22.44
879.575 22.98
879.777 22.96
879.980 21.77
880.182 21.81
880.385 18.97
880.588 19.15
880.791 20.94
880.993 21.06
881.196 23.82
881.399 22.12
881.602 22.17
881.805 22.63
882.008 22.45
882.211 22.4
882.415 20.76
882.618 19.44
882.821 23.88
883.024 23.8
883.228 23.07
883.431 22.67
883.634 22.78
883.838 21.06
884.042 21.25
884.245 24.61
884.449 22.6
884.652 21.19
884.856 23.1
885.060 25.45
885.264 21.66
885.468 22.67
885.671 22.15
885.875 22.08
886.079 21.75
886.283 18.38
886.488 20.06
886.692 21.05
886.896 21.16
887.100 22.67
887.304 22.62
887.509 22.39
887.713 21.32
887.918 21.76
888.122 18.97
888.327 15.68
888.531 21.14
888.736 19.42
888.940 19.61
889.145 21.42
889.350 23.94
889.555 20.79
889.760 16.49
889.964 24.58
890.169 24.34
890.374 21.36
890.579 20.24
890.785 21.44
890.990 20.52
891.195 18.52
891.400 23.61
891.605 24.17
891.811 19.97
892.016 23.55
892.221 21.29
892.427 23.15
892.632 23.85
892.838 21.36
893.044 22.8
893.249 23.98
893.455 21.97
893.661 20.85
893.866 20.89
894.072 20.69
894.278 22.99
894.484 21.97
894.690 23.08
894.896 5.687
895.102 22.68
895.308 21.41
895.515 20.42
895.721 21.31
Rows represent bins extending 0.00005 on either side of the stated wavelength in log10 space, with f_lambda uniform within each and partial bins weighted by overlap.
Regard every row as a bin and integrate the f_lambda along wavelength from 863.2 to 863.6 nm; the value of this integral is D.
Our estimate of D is 9.4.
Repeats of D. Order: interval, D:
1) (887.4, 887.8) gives 8.7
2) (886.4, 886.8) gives 8.2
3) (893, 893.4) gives 9.3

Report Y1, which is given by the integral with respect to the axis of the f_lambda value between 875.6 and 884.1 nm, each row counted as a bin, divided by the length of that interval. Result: 22.2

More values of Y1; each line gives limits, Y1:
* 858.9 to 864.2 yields 22.1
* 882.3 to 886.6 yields 22.1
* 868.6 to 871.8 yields 22.7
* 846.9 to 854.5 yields 20.8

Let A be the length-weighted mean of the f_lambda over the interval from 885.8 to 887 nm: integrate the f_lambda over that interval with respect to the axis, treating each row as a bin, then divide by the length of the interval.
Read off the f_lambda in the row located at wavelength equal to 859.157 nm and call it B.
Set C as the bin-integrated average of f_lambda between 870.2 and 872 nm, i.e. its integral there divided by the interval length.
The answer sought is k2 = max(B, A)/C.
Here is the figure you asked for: 0.91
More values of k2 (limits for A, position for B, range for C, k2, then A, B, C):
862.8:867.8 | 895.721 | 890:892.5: 0.97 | 21.3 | 21.31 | 21.9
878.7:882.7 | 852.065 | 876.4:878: 0.97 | 21.8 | 21.01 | 22.5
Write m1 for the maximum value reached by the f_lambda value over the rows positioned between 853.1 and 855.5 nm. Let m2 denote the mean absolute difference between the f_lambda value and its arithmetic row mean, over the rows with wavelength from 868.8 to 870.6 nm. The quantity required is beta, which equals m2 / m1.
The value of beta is 0.026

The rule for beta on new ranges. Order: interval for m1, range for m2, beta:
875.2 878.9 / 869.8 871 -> 0.023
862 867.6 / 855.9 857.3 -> 0.033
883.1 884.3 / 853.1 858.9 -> 0.091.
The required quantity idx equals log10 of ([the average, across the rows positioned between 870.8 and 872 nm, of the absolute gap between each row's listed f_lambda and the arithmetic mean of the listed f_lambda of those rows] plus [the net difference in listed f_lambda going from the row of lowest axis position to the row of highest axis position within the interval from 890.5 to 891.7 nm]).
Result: 0.7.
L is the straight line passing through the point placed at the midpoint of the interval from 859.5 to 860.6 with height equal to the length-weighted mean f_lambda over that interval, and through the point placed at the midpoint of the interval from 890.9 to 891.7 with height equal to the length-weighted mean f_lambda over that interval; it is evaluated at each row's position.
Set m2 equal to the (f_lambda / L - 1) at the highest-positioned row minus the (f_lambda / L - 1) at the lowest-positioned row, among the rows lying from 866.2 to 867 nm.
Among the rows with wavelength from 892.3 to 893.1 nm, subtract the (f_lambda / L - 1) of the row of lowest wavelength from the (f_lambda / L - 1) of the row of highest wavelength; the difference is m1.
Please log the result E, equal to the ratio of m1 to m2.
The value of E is -0.1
